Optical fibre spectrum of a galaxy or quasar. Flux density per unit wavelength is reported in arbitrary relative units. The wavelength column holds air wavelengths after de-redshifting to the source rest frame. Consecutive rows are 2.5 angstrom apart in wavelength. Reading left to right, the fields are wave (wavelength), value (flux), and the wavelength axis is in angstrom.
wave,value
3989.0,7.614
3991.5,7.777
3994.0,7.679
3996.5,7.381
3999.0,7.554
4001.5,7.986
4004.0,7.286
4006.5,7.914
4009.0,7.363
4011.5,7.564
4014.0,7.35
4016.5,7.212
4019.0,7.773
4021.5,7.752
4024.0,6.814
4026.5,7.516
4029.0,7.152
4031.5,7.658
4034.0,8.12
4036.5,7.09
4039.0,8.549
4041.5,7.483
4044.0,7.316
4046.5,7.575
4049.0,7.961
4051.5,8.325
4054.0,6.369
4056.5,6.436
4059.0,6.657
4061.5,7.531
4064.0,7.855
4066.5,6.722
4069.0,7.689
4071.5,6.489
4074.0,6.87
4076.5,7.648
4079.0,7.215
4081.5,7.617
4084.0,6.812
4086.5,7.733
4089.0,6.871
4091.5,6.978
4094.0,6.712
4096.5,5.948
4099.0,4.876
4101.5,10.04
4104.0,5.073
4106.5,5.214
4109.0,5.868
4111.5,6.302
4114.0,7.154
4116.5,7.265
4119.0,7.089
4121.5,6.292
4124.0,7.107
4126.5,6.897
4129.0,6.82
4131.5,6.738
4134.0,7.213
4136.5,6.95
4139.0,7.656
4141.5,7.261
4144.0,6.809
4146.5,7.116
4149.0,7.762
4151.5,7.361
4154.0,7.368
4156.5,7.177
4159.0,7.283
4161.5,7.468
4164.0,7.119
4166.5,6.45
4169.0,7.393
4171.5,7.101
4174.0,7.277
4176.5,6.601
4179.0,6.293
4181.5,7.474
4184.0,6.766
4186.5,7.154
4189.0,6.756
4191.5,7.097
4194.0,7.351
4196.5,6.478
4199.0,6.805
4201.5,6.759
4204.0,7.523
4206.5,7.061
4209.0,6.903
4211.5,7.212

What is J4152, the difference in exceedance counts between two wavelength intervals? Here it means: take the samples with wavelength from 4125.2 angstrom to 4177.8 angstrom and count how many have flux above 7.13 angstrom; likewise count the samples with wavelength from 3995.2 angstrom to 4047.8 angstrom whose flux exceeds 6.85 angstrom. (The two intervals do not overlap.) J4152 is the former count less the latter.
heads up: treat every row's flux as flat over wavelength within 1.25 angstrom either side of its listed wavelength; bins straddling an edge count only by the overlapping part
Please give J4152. -9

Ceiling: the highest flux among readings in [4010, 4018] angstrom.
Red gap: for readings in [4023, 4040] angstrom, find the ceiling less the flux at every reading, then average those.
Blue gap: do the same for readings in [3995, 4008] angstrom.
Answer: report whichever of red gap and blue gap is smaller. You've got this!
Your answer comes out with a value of -0.06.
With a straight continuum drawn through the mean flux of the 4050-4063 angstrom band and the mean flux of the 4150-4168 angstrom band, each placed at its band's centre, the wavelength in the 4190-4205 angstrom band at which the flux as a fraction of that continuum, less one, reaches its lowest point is 4196.5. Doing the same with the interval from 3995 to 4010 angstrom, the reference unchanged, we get 4004.0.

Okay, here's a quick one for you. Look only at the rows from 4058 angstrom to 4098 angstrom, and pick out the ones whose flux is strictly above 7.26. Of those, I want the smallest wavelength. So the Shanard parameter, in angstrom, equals 4061.5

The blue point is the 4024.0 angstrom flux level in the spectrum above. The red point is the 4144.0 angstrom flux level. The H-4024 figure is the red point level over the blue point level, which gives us 0.999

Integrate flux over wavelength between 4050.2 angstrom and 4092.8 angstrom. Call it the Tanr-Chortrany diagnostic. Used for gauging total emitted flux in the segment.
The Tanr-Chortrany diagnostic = 305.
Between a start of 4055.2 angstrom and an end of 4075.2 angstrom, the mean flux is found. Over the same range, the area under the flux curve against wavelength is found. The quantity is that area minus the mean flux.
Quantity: 134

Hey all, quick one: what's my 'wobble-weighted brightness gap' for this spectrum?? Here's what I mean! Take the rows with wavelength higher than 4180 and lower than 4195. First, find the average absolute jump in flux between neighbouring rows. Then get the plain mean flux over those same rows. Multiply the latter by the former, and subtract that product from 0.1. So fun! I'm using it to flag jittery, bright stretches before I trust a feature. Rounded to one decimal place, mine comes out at -2.9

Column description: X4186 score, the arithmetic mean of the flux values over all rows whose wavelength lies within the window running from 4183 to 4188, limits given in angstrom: 6.96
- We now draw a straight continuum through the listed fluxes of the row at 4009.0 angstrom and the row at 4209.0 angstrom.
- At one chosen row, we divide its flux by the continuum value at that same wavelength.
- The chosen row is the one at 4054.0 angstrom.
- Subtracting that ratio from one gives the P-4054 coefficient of 0.123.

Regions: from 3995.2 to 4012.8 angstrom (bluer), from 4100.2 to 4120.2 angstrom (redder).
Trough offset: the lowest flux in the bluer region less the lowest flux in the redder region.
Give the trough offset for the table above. 2.2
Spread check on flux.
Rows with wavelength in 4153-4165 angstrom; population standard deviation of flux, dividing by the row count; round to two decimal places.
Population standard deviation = 0.13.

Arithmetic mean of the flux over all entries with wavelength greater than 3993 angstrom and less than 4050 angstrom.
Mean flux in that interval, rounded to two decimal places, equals 7.57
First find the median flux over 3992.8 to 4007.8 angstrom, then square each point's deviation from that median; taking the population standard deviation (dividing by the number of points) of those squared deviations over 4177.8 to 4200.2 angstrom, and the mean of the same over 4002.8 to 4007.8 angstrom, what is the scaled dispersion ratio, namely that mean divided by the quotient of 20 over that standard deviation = 0.0027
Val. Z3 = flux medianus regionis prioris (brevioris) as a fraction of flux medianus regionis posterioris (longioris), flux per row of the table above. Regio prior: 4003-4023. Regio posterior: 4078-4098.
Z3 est 1.08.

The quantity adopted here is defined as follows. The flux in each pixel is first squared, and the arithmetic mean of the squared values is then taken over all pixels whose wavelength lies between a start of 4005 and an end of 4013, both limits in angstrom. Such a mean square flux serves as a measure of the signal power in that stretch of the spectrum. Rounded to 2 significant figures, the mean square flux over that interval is 58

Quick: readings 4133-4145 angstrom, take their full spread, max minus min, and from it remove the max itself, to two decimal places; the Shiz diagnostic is -6.81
